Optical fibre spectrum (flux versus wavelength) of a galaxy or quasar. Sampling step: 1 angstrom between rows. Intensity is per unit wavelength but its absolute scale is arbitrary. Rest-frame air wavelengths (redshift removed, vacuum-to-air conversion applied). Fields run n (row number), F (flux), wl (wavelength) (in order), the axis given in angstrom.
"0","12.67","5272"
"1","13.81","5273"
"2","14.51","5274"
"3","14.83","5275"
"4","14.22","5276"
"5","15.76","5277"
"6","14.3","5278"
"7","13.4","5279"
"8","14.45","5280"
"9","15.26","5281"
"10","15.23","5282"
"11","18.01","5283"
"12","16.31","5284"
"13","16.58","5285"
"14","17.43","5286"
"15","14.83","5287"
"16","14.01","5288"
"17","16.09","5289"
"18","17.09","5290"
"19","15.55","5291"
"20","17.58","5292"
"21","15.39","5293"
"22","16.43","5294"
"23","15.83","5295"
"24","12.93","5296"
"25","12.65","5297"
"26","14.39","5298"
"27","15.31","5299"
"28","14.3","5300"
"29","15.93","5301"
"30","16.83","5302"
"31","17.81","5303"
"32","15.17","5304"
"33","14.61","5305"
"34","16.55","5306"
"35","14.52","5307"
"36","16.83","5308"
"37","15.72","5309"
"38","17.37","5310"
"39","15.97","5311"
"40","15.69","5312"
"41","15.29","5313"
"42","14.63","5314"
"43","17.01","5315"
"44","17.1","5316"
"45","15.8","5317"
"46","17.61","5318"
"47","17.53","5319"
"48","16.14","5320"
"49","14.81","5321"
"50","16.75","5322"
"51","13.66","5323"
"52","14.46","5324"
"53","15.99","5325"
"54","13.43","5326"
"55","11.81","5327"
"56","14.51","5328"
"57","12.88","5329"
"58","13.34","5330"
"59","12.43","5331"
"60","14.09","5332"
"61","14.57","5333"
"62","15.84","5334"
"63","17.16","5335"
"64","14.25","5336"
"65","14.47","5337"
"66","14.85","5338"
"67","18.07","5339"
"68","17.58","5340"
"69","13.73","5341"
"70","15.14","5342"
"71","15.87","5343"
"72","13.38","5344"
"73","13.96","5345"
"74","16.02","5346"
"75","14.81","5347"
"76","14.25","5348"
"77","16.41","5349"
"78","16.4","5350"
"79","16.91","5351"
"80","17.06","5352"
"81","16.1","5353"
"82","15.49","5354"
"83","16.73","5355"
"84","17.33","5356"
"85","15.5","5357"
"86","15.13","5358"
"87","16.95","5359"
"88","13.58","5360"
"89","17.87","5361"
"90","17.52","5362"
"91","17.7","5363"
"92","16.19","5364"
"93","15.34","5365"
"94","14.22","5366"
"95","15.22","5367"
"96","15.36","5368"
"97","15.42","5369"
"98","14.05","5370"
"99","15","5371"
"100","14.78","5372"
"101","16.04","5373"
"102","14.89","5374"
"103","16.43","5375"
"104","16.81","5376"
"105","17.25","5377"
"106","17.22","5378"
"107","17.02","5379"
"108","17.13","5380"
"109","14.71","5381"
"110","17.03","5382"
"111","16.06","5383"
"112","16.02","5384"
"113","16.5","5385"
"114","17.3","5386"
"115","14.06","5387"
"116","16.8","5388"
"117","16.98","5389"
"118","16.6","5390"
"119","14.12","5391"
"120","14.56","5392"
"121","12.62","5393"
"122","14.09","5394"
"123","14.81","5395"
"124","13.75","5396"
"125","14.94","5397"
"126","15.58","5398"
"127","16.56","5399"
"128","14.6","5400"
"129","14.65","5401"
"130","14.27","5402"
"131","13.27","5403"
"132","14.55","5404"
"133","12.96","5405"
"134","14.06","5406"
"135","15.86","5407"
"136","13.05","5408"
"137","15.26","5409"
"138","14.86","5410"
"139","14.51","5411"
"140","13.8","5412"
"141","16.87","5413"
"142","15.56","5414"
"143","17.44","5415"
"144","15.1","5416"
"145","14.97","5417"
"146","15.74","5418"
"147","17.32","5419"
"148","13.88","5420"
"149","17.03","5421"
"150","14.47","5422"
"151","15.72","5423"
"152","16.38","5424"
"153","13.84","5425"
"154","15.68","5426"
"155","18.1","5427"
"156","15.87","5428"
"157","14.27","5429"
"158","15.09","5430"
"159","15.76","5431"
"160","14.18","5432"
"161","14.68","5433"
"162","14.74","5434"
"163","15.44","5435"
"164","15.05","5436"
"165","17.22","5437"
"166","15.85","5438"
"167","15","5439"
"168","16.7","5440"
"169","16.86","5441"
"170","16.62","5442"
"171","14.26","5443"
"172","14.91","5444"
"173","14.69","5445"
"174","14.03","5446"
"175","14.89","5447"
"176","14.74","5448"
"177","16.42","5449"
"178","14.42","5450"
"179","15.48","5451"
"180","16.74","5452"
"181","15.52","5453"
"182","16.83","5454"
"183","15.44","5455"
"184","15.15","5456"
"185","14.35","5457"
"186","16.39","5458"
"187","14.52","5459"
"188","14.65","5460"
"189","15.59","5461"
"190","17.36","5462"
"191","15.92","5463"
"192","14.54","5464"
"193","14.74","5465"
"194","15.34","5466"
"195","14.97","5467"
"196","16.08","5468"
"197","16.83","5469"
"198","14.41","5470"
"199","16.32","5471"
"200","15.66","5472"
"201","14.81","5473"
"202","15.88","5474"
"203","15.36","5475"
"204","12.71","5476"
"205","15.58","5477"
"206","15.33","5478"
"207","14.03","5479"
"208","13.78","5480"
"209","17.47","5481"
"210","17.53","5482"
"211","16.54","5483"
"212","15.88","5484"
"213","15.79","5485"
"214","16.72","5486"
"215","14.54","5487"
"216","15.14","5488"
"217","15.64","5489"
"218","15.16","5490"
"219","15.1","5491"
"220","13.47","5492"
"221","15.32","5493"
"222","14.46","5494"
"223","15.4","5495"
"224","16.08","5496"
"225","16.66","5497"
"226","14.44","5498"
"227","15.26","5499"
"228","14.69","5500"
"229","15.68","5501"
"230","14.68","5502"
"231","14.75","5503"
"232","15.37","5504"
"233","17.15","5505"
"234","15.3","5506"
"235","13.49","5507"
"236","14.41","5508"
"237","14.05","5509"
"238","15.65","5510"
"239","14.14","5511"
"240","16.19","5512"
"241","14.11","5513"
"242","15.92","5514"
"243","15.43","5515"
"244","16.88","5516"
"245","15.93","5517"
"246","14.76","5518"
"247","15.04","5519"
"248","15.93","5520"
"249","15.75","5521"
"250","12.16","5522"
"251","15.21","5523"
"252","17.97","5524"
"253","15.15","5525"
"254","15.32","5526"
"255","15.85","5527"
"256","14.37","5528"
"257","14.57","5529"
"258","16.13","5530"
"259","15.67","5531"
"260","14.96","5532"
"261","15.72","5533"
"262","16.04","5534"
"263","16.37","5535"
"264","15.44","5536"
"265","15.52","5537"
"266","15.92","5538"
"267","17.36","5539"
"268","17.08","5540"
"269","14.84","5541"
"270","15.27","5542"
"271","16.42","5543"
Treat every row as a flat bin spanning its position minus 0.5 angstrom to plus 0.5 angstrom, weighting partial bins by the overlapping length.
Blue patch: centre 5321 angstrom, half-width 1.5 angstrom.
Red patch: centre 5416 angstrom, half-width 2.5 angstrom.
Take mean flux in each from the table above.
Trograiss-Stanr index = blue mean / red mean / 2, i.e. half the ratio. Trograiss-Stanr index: 0.504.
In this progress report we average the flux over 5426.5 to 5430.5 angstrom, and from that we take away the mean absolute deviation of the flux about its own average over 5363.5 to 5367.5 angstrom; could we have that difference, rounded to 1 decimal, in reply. 15.3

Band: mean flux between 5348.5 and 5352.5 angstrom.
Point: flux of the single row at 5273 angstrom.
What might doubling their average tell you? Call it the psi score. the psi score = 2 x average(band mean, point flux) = 30.5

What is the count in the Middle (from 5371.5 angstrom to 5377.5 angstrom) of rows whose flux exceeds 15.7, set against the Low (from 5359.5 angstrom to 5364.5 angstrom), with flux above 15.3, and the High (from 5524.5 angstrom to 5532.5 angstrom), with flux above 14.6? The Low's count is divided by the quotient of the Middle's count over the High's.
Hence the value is 6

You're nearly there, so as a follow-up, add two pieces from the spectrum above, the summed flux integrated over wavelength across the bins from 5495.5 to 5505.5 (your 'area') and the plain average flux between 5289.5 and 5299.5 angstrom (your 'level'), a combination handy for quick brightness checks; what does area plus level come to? 170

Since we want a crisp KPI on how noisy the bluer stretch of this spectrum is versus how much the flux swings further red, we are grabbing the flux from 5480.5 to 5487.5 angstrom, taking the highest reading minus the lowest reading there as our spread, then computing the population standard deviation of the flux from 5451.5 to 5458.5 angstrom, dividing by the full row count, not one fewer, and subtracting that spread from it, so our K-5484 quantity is -2.1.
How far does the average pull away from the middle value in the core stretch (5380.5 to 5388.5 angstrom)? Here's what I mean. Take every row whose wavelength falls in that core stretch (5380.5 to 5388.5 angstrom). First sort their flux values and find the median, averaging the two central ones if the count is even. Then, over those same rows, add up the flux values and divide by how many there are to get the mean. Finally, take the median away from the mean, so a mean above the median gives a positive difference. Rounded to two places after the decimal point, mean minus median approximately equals -0.22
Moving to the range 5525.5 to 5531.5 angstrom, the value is -0.18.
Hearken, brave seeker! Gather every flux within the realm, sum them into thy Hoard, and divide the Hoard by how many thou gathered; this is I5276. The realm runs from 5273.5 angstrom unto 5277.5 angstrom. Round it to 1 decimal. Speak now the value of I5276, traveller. 14.8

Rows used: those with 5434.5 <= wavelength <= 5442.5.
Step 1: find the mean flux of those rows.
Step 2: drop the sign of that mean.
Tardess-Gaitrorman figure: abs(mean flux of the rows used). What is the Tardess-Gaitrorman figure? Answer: 16.1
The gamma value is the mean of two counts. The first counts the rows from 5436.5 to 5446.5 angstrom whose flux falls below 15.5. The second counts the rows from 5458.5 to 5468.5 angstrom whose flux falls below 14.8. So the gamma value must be 4.50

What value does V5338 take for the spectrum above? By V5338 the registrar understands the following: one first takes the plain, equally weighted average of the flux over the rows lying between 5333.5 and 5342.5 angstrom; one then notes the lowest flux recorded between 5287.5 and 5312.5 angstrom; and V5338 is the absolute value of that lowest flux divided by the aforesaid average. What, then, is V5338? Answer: 0.81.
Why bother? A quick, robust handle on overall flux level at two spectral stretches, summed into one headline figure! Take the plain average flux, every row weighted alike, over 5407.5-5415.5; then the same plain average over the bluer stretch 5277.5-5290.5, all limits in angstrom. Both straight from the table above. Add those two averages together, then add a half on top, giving 31.3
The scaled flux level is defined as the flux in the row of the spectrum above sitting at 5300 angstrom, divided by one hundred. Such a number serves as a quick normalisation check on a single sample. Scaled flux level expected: 0.143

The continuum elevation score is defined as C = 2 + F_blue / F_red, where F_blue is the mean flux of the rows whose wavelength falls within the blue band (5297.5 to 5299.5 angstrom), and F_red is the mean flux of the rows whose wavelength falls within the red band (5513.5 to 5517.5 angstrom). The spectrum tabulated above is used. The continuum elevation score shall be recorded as 2.93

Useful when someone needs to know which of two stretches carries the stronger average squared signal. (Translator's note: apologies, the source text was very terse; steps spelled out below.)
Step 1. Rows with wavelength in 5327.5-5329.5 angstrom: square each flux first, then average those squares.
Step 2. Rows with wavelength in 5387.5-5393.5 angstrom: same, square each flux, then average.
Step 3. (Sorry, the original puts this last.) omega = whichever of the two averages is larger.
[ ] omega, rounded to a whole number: 236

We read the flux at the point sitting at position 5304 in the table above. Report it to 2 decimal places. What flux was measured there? 15.17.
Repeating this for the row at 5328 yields 14.51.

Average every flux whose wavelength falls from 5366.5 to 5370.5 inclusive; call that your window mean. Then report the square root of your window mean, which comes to 3.87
